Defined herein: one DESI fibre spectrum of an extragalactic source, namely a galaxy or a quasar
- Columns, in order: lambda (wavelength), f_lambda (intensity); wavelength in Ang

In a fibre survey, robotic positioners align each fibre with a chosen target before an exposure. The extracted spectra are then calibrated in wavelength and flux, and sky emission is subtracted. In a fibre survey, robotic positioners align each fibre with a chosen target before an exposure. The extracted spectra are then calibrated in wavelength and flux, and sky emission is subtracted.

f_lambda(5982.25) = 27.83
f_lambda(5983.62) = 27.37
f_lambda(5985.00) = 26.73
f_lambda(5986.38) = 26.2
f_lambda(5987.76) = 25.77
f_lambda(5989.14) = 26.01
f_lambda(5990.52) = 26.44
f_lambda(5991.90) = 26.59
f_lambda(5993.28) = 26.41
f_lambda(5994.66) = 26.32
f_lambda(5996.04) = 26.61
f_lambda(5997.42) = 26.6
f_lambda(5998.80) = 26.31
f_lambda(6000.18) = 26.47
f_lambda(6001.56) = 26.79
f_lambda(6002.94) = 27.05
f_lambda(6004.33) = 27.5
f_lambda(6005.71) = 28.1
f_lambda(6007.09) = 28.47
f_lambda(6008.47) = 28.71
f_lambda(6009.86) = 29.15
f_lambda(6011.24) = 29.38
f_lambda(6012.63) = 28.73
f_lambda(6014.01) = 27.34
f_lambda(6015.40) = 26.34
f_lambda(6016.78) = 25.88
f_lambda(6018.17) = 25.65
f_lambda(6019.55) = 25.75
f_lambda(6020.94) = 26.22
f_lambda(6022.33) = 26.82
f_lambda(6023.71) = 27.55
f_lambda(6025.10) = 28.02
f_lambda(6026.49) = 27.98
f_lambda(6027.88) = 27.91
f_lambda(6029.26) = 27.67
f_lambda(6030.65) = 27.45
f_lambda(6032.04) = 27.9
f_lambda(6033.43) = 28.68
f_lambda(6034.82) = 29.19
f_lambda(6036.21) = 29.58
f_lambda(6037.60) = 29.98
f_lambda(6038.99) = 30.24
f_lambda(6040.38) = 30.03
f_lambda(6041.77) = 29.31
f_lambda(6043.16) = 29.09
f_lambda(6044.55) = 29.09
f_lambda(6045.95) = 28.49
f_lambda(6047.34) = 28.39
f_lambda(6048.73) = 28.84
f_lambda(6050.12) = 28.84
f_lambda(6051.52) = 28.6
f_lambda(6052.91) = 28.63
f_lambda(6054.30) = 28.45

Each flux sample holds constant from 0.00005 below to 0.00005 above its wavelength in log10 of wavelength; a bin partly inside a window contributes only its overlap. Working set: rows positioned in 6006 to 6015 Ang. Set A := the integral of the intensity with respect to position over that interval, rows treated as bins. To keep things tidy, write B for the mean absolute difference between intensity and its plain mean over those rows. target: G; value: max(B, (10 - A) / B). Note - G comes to 0.48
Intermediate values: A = 257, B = 0.48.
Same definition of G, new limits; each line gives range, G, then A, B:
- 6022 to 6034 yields 0.36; 334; 0.36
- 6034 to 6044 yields 0.39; 296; 0.39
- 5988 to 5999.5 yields 0.15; 303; 0.15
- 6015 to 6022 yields 0.25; 182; 0.25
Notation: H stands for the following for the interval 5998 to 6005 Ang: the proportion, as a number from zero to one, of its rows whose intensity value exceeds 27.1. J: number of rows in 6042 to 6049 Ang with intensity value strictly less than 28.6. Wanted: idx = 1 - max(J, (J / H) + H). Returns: -9.2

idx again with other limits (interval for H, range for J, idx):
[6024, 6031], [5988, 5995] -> -5.0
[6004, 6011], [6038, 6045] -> 0.0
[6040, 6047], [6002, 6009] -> -4.0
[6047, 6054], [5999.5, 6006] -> -5.0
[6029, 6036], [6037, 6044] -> 0.0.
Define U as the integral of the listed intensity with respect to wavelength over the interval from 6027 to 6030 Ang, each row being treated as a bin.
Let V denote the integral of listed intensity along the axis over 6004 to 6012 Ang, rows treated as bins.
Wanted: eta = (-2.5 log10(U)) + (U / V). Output -4.4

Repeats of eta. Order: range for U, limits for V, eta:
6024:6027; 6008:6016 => -4.4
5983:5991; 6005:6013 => -4.9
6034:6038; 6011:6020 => -4.7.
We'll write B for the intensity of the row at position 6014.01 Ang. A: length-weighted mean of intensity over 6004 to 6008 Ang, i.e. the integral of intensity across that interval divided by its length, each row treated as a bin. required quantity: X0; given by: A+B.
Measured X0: 56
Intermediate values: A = 28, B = 27.34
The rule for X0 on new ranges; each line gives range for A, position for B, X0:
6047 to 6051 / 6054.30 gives 57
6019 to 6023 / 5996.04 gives 53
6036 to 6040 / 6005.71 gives 58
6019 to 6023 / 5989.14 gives 52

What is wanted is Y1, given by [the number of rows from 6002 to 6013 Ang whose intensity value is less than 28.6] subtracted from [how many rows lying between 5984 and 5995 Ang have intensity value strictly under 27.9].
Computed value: 4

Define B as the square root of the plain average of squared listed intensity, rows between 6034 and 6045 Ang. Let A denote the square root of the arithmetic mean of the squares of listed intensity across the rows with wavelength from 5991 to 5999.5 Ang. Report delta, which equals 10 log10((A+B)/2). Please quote 14.5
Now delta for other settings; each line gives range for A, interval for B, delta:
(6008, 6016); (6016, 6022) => 14.3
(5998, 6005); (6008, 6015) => 14.4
